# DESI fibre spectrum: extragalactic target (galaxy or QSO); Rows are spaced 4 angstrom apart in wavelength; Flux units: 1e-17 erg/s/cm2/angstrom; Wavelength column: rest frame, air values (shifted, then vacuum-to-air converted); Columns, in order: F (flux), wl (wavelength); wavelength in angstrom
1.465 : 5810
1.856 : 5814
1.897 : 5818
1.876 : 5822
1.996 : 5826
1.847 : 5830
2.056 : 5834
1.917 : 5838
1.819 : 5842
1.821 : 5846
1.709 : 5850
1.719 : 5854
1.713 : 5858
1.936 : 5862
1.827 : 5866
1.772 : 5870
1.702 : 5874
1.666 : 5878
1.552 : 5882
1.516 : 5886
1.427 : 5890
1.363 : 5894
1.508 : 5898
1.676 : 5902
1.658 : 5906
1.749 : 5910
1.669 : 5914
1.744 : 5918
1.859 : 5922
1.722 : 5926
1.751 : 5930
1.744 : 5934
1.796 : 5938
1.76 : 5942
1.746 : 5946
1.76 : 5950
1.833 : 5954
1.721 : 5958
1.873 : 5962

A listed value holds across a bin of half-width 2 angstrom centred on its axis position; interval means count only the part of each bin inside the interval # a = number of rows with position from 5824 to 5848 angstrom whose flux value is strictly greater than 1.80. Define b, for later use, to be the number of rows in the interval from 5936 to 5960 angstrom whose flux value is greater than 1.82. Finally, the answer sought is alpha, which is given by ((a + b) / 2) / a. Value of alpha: 0.58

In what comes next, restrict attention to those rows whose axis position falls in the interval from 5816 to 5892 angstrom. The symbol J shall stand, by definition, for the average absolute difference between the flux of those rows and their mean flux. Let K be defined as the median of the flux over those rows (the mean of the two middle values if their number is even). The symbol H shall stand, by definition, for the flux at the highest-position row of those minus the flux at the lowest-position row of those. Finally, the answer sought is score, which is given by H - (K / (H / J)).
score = 0.0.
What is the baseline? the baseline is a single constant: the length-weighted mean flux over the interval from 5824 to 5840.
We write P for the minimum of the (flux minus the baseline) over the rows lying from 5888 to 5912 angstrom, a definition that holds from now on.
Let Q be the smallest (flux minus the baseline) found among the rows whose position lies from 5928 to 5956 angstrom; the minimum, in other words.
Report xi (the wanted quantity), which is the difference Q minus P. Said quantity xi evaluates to 0.38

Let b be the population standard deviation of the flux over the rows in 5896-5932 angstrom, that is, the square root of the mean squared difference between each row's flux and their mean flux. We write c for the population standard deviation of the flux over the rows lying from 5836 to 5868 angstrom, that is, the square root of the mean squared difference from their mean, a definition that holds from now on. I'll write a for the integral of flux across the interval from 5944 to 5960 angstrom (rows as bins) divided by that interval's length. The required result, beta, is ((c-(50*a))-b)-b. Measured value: -88.3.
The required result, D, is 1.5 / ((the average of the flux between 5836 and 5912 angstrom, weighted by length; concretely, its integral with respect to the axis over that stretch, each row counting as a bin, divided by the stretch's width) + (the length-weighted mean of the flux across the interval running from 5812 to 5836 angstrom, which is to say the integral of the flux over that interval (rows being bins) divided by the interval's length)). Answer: 0.416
